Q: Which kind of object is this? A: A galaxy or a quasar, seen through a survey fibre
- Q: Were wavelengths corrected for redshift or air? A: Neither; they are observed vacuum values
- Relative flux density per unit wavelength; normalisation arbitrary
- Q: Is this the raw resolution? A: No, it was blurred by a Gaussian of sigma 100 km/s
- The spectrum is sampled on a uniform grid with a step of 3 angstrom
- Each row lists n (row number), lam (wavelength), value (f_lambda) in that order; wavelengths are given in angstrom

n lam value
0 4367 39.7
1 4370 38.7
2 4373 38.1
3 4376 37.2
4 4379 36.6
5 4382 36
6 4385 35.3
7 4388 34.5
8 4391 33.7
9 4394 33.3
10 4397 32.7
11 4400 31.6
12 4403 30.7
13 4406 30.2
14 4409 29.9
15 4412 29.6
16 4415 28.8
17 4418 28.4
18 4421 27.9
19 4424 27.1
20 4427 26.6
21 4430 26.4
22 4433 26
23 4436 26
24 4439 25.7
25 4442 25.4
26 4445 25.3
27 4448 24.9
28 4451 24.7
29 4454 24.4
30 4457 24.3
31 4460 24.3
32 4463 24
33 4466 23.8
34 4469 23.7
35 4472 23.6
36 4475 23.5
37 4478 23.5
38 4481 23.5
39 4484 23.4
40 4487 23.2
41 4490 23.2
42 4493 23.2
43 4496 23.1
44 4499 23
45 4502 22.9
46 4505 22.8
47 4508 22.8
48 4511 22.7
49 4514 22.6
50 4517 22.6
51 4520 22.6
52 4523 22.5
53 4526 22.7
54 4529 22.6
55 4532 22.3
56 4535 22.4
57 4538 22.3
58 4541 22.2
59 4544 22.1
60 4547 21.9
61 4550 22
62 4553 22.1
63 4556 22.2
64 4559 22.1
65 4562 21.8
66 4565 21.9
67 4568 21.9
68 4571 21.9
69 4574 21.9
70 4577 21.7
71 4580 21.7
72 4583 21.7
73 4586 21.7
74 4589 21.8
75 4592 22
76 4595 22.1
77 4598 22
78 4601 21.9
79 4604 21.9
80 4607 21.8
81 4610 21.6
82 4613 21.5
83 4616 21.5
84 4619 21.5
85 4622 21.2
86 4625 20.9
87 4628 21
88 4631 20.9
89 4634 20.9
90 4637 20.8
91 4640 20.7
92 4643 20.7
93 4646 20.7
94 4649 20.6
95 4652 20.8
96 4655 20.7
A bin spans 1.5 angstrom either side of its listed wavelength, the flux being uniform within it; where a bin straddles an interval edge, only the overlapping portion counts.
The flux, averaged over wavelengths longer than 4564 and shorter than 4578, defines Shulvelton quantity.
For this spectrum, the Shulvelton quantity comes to 21.9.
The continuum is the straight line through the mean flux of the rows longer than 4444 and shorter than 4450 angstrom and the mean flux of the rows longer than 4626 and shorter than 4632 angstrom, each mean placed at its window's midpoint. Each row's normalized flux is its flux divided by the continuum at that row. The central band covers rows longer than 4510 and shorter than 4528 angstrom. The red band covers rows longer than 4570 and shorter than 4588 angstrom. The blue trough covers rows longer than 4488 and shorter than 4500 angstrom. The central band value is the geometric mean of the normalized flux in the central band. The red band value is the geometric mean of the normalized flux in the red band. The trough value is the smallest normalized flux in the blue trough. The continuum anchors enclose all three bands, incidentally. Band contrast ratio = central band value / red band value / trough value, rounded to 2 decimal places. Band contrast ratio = 1.02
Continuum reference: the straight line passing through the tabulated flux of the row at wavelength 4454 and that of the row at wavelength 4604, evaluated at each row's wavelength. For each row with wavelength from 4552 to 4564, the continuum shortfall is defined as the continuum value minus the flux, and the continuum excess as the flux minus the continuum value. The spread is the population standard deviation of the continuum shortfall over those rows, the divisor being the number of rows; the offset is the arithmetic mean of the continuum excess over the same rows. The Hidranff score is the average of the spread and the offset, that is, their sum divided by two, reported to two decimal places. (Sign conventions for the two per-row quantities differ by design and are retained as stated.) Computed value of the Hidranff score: -0.26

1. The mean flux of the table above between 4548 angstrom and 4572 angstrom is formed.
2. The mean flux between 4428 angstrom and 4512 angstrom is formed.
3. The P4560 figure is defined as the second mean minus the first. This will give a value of 2.1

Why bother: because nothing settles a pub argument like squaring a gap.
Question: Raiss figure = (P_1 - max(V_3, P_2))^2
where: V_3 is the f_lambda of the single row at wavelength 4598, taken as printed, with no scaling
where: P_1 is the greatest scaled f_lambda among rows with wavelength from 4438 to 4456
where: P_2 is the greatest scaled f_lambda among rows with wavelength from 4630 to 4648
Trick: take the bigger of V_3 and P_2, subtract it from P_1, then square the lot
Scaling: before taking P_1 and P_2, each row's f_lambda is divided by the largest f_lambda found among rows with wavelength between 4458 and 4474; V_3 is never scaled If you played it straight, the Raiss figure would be 439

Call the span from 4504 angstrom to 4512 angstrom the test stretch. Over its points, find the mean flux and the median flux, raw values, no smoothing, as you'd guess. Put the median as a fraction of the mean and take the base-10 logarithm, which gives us 0.0006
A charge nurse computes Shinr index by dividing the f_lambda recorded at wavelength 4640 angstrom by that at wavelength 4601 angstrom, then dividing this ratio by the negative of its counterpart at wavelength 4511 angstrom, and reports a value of -0.0416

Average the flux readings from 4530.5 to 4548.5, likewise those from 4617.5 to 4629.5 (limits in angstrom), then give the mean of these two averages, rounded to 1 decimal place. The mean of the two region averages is 21.7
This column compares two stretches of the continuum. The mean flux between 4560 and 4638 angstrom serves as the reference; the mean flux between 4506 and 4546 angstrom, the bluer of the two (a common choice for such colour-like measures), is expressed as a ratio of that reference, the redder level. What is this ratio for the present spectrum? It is 1.04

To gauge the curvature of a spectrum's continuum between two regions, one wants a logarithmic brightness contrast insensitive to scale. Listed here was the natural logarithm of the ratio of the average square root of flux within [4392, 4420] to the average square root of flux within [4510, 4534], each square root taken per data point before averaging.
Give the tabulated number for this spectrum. 0.15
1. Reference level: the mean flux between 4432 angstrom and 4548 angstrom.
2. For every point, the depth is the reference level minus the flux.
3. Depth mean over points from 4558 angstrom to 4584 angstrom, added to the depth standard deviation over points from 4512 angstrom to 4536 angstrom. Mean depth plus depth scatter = 1.8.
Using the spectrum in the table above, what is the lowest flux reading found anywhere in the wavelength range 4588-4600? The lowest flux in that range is 21.8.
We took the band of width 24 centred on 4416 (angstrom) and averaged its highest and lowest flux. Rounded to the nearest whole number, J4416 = 28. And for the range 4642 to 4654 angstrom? 21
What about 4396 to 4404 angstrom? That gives 32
